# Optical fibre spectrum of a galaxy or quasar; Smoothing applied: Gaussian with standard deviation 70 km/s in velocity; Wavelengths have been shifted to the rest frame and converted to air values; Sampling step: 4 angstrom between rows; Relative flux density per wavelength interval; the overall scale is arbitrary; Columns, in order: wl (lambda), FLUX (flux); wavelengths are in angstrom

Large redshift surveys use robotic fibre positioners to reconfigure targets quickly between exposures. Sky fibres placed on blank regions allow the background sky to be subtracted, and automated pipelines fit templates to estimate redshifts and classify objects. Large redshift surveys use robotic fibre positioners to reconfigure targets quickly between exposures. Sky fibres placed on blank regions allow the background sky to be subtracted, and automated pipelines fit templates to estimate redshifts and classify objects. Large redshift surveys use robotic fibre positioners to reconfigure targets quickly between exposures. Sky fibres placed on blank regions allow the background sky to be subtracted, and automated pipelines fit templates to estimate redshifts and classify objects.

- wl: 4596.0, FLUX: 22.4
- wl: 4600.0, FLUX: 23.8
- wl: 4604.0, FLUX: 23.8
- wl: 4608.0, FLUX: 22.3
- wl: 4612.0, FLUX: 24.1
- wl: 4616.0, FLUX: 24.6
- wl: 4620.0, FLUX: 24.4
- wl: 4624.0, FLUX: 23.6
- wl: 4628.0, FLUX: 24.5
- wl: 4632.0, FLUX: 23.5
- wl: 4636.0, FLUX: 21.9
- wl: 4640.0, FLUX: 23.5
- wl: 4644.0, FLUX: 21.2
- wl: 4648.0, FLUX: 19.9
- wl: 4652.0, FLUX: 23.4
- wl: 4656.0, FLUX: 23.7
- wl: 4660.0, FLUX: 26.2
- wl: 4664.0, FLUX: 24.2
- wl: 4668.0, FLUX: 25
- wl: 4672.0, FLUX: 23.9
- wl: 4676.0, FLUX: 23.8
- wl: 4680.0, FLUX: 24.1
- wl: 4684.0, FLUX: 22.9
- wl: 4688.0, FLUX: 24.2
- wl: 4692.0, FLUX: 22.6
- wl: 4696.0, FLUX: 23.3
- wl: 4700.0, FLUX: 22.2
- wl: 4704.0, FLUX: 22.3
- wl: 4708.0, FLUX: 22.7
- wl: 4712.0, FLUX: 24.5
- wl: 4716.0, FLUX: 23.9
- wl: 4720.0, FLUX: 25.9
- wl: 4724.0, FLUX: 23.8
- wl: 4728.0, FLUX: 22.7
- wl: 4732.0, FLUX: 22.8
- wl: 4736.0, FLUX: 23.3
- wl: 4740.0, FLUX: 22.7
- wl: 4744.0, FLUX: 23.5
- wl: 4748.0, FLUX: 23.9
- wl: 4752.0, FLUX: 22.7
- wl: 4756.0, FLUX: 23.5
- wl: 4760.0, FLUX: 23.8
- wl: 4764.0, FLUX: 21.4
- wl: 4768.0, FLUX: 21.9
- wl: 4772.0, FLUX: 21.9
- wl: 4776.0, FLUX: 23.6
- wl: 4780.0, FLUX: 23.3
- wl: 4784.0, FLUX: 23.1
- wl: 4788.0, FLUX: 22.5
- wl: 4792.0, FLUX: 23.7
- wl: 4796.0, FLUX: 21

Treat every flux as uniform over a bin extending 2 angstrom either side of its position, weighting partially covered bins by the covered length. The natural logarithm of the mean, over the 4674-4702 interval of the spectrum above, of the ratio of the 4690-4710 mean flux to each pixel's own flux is -0.029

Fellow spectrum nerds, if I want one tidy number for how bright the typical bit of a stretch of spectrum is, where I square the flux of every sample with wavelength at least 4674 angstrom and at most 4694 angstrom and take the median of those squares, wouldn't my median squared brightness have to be 566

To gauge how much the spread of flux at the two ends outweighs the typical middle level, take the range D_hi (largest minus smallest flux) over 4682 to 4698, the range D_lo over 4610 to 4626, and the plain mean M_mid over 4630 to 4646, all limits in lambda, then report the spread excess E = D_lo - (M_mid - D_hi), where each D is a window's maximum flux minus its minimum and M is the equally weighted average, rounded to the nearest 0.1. -19.9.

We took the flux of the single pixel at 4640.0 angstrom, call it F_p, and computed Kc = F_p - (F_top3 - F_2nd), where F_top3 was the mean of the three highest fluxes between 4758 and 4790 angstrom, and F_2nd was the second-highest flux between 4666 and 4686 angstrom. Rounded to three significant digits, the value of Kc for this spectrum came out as 24.0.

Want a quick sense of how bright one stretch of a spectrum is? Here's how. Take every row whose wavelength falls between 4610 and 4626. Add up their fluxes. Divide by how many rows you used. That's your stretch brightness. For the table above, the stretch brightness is 24.2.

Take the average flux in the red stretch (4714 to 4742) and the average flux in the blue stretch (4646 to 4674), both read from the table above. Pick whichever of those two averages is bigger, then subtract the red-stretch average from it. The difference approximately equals 0.2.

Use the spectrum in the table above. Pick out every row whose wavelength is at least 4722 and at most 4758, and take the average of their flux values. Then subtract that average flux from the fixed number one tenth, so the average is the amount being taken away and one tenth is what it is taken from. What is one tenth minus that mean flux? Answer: -23.1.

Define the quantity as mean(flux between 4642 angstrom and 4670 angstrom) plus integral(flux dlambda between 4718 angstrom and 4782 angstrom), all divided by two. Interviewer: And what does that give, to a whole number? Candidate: 753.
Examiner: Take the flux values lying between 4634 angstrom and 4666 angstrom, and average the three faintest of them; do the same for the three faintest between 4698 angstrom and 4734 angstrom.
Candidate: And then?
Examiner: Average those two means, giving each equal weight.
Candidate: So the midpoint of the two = 21.7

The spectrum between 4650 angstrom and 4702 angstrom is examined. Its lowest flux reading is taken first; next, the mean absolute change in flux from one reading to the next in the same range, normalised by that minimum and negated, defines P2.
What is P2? -0.049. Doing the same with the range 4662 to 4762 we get -0.039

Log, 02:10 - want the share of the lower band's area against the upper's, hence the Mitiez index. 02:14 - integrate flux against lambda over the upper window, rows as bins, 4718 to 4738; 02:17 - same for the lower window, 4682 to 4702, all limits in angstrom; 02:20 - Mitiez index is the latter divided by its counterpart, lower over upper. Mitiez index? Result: 0.97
